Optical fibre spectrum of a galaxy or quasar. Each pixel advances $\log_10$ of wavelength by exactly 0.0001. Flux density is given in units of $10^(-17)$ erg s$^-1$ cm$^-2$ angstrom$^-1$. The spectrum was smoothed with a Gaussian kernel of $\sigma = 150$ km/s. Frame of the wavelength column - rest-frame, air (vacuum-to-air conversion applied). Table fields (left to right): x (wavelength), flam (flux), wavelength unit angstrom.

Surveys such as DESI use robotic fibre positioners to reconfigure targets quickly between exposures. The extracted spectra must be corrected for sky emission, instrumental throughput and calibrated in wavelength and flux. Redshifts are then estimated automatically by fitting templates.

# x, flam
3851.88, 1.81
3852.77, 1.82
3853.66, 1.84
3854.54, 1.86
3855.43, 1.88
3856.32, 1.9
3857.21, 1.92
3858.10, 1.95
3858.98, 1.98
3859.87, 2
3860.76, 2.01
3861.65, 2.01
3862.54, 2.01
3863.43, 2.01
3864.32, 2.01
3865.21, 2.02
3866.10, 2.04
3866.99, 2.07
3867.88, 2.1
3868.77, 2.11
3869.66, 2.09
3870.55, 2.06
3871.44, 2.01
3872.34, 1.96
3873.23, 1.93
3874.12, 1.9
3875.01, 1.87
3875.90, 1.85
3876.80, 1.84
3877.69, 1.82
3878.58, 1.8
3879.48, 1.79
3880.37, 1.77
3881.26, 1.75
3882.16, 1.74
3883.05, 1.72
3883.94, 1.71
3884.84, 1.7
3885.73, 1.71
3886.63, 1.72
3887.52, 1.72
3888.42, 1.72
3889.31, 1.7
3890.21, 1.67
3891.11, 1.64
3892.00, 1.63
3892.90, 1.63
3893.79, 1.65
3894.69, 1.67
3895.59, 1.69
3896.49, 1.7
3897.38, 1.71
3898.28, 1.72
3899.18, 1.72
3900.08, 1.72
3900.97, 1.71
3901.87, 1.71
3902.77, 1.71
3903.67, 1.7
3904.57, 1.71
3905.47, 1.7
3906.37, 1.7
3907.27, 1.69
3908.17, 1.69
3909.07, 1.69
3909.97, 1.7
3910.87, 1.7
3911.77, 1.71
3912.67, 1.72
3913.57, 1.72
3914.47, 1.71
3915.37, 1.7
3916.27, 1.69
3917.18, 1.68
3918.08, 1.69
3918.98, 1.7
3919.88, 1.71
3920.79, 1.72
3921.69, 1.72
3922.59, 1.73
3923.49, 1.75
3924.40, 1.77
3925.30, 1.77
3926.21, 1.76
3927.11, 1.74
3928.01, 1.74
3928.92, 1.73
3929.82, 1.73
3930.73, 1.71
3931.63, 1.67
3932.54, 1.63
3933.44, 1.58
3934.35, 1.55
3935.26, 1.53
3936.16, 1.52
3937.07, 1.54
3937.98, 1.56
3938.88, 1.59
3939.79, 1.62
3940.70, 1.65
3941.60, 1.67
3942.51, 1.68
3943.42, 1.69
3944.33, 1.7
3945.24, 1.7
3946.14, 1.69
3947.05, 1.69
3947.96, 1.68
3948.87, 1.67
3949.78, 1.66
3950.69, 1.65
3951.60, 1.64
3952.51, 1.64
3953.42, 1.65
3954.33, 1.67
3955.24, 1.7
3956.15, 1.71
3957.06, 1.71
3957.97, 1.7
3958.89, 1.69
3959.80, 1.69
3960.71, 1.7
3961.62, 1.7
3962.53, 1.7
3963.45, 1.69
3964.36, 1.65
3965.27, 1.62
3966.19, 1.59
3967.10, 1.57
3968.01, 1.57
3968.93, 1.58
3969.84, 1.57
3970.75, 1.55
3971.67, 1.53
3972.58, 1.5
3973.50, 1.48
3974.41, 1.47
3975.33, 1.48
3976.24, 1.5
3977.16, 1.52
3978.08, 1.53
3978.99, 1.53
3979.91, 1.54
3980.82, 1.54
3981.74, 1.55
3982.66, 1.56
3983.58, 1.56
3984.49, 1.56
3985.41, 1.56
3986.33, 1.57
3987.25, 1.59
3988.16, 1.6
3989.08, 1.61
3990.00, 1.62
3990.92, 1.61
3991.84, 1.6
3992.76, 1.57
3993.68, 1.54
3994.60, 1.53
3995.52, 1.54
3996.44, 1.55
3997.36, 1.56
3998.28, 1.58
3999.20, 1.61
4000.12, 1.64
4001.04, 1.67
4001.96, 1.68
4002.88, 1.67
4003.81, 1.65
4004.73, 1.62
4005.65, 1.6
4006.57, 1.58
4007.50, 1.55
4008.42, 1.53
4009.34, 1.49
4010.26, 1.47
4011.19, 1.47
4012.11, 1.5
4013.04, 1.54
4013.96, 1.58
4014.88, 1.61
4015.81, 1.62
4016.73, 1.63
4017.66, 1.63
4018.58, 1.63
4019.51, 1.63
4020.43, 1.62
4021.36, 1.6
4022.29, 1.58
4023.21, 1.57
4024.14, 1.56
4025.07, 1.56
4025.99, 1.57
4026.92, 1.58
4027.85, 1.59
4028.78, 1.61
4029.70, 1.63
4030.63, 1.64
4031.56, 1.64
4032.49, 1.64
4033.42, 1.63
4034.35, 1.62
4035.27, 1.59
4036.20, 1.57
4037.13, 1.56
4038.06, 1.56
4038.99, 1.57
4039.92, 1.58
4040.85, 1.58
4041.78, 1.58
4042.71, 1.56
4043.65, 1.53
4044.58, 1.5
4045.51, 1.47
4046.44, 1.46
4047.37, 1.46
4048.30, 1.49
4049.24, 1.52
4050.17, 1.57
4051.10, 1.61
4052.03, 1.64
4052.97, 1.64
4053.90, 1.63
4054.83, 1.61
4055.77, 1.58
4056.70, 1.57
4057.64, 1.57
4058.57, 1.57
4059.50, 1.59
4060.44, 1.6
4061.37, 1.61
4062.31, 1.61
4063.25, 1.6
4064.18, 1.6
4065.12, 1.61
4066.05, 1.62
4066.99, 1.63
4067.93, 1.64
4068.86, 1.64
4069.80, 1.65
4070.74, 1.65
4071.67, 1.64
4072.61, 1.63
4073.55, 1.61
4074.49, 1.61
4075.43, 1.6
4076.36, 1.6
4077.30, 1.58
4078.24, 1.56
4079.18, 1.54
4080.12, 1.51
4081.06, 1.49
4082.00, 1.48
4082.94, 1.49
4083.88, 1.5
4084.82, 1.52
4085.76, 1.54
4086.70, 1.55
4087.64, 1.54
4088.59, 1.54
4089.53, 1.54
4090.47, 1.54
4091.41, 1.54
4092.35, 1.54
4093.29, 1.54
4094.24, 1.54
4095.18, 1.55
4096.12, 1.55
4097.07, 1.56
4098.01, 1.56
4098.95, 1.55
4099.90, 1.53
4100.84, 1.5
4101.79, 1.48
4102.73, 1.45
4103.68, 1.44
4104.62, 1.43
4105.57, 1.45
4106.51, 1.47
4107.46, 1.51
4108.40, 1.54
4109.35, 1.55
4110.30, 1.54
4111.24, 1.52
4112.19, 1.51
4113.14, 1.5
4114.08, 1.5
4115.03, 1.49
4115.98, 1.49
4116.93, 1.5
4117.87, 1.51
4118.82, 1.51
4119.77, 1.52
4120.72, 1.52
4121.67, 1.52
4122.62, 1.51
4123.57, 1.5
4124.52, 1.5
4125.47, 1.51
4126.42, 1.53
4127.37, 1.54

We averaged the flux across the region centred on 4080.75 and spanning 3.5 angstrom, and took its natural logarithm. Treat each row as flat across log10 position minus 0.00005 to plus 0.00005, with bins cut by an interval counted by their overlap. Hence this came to 0.41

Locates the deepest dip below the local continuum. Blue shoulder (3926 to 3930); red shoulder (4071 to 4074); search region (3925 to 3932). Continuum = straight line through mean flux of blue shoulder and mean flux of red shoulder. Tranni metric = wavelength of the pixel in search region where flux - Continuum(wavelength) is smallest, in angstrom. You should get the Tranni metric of 3931.63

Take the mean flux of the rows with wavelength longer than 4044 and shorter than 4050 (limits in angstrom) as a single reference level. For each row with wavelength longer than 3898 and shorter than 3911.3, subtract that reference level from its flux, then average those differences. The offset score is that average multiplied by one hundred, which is 22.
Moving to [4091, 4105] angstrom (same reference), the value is 3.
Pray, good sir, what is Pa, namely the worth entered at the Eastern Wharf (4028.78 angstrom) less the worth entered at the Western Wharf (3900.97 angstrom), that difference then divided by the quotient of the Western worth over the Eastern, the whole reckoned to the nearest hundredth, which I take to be -0.09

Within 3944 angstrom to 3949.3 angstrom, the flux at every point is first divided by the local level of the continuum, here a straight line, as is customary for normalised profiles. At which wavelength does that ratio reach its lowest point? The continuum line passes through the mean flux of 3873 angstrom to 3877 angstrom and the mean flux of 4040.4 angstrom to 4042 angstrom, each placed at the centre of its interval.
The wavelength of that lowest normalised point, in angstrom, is 3948.87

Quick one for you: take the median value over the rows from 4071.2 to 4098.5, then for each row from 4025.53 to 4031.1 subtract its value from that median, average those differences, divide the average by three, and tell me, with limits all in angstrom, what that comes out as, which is -0.021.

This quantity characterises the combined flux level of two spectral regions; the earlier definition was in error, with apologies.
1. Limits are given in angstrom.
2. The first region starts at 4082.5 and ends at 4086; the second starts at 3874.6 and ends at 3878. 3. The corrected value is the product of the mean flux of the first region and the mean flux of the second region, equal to 2.8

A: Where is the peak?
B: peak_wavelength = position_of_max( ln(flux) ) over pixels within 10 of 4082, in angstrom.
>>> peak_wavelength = 4072.61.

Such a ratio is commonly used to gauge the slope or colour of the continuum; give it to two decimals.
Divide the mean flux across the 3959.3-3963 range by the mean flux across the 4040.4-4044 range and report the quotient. 1.09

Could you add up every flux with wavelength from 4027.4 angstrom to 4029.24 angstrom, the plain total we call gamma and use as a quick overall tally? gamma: 3.20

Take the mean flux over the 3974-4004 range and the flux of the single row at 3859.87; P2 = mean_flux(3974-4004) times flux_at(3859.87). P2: 3.1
